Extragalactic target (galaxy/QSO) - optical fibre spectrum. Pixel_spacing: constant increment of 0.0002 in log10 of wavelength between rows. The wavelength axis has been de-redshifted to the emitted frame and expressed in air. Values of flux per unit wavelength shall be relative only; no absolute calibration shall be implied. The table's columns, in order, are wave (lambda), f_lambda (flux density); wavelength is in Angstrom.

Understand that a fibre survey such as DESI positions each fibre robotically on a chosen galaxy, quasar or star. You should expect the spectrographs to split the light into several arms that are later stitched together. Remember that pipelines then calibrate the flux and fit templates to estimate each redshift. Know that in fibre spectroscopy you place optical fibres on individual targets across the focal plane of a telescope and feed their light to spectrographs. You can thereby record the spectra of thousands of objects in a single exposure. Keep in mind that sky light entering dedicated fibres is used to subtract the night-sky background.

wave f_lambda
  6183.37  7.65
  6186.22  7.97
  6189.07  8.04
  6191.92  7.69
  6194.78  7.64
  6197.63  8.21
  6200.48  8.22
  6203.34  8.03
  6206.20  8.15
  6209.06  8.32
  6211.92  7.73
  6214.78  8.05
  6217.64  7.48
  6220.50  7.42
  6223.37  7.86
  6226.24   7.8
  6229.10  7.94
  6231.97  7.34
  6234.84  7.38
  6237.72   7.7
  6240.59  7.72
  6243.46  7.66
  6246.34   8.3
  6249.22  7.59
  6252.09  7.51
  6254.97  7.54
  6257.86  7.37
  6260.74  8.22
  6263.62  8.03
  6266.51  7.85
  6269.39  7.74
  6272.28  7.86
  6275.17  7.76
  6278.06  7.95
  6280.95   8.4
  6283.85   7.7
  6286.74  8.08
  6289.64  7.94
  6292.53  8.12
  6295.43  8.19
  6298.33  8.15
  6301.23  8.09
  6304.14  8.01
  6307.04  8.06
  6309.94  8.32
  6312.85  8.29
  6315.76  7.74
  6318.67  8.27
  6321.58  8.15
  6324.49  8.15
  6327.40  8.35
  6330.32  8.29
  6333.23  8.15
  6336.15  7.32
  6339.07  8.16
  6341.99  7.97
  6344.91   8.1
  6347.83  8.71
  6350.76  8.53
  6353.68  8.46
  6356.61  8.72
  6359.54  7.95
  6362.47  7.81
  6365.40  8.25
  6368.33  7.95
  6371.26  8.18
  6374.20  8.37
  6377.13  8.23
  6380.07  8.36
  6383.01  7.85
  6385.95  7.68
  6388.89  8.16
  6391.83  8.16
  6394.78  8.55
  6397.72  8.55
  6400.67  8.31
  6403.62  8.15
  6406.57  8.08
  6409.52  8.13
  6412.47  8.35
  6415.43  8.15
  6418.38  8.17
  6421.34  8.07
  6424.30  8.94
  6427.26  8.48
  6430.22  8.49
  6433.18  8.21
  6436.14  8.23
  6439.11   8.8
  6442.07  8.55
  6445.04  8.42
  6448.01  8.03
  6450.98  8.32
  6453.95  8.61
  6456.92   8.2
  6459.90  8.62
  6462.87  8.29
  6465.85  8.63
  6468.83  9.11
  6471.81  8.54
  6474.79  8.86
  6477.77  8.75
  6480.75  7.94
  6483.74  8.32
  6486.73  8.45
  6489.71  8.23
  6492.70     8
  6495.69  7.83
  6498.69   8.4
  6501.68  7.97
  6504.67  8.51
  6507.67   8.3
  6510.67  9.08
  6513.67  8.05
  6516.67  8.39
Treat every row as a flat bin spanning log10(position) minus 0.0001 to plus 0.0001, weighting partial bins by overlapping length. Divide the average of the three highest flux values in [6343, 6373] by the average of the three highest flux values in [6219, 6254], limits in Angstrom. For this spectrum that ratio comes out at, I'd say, 1.08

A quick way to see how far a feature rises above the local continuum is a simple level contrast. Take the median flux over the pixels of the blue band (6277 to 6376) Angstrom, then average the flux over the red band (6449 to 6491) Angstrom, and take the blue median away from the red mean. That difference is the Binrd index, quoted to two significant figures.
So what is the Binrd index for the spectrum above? 0.34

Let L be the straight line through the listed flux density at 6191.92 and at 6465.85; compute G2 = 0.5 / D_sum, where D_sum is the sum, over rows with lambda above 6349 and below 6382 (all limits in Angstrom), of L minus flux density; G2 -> 1.5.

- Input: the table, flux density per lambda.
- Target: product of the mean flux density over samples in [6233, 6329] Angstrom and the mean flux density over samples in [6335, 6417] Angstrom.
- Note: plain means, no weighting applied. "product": 65.0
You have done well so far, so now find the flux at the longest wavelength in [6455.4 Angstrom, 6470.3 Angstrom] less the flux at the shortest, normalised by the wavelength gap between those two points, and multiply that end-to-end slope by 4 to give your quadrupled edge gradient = 0.3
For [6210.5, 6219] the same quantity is -0.2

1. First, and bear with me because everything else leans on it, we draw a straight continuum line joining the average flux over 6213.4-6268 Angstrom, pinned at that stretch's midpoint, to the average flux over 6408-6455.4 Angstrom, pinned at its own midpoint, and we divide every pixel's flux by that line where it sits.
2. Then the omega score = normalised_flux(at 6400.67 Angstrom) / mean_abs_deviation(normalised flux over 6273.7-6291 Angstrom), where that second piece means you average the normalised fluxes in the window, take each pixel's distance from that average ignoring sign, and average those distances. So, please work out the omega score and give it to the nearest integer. 45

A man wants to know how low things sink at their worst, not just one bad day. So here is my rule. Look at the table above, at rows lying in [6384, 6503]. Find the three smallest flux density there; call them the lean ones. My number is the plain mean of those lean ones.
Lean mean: 7.8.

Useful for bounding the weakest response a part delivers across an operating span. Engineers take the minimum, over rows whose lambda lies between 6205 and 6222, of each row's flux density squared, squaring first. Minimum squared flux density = 55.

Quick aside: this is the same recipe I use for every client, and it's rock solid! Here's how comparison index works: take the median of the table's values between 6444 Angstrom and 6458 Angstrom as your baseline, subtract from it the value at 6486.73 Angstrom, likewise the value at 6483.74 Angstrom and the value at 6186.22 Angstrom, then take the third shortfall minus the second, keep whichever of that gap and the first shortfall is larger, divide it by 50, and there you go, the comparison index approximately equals 0.0070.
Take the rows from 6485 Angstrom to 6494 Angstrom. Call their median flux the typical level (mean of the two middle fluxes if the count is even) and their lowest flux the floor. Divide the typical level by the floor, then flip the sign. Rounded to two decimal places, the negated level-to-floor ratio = -1.03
